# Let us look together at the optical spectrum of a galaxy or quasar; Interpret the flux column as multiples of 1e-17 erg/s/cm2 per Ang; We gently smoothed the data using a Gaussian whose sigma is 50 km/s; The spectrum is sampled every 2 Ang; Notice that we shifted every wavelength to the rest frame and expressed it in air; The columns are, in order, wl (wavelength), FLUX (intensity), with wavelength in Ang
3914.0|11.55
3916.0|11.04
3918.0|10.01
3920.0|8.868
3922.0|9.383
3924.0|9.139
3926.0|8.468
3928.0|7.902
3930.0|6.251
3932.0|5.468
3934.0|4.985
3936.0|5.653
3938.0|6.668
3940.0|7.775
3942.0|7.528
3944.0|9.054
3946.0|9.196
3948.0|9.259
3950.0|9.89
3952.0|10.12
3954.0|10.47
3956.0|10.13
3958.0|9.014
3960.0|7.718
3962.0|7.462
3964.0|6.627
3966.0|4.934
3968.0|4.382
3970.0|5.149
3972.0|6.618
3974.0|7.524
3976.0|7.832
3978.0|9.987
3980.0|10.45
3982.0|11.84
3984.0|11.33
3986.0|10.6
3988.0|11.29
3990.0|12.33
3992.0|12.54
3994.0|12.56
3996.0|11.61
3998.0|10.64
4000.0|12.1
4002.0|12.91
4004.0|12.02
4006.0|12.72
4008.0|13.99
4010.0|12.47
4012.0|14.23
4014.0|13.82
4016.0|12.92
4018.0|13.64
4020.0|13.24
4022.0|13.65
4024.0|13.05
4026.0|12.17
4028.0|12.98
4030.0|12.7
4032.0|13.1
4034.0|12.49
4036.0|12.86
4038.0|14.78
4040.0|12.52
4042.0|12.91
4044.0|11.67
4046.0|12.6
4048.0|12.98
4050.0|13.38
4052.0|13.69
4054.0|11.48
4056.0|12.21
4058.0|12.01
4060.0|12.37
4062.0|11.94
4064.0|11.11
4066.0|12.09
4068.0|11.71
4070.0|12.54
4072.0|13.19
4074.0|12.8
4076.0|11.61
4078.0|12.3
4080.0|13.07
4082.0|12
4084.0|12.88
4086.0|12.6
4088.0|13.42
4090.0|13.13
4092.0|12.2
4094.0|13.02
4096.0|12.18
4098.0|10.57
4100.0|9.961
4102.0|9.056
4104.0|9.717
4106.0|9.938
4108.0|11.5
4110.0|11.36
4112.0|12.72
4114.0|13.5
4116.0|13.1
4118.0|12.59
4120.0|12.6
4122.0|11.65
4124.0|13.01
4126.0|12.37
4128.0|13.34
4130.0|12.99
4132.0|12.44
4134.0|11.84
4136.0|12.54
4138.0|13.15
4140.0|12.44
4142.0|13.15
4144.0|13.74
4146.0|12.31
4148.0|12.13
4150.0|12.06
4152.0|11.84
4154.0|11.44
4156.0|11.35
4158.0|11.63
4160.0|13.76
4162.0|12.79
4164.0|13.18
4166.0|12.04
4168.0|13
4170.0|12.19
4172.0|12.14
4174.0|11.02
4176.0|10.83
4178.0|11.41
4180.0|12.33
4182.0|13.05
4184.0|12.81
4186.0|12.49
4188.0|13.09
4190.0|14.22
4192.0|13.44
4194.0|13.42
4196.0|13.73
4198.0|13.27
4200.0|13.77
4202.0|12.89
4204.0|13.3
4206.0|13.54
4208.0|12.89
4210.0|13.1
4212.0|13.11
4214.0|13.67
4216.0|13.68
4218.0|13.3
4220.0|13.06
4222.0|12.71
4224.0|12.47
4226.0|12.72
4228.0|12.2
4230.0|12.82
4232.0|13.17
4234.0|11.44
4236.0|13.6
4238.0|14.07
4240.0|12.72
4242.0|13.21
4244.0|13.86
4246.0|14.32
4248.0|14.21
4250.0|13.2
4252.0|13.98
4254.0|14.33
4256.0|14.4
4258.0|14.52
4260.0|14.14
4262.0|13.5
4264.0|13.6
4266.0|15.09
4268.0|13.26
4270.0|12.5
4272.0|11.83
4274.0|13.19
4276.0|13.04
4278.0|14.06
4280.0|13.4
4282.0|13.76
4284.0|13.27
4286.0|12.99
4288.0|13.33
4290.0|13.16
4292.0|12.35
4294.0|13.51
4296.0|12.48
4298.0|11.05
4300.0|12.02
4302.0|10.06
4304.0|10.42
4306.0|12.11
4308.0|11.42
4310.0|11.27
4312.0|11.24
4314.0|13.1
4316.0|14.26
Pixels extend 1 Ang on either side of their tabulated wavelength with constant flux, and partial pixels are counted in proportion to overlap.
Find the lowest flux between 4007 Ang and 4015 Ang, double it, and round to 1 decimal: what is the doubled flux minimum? 24.9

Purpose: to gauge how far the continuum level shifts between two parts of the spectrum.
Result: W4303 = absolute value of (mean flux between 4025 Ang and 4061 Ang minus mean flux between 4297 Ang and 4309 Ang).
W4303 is 1.54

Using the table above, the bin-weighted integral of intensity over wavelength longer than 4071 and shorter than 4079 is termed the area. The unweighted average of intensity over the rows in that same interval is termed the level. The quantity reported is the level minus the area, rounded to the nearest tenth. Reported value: -87.3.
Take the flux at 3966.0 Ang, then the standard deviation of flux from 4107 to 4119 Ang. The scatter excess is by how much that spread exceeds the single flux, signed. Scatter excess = -4.1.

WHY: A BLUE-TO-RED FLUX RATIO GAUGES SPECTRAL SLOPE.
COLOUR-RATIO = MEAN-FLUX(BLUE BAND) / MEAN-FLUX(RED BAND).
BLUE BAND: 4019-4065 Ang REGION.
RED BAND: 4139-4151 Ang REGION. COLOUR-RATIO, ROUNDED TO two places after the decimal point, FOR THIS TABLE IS 1.00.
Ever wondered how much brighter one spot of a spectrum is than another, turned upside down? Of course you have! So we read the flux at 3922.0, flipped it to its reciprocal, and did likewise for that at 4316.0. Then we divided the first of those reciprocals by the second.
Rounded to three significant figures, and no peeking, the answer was 1.52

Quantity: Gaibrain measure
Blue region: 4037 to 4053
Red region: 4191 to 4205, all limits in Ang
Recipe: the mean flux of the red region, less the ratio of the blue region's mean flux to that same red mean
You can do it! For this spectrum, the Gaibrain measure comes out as 12.4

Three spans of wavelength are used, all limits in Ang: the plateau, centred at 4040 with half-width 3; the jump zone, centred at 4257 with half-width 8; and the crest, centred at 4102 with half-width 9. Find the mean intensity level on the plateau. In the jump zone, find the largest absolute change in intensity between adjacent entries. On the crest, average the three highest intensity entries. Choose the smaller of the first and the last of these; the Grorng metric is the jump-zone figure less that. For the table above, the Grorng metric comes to -11.5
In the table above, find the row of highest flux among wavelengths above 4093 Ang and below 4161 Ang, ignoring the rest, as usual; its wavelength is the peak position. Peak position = 4160.0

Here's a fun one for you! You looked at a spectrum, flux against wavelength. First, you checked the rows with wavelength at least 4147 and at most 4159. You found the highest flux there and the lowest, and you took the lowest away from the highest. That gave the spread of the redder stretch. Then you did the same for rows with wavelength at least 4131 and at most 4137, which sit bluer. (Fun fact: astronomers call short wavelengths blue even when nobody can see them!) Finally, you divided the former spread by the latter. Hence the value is 1.1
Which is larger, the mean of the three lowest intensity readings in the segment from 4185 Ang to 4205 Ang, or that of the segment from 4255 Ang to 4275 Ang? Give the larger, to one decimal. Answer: 12.8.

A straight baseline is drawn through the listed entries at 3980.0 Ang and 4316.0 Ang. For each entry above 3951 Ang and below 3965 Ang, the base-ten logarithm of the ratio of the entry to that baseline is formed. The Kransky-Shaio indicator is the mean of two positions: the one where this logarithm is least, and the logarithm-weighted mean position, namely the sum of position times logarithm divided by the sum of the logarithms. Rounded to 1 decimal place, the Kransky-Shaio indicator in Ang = 3963.0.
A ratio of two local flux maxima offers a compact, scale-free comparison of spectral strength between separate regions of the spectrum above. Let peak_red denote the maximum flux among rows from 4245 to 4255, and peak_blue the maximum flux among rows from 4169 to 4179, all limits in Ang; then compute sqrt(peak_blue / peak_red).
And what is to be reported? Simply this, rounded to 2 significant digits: 0.92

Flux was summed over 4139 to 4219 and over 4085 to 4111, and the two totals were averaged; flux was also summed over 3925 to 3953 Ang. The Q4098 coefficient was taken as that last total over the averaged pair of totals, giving 0.33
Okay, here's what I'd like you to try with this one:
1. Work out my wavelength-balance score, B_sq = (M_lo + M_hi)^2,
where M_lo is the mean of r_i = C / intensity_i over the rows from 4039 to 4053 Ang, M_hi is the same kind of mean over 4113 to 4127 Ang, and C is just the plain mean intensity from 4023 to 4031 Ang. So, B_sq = 4.0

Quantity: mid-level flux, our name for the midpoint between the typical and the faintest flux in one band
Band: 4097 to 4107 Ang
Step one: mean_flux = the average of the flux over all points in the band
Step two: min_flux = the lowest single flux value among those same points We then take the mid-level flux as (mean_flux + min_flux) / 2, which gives 9.5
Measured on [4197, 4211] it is 13.1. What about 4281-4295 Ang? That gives 12.8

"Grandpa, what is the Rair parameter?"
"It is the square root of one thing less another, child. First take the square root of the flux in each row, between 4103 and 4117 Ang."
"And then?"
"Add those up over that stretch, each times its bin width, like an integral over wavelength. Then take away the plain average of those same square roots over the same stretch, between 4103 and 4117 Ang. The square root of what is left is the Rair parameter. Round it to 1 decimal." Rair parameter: 6.7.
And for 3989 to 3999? 5.6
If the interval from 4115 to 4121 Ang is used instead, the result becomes 4.2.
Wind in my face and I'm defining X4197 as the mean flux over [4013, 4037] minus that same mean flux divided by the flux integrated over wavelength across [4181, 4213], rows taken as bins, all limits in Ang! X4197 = 13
